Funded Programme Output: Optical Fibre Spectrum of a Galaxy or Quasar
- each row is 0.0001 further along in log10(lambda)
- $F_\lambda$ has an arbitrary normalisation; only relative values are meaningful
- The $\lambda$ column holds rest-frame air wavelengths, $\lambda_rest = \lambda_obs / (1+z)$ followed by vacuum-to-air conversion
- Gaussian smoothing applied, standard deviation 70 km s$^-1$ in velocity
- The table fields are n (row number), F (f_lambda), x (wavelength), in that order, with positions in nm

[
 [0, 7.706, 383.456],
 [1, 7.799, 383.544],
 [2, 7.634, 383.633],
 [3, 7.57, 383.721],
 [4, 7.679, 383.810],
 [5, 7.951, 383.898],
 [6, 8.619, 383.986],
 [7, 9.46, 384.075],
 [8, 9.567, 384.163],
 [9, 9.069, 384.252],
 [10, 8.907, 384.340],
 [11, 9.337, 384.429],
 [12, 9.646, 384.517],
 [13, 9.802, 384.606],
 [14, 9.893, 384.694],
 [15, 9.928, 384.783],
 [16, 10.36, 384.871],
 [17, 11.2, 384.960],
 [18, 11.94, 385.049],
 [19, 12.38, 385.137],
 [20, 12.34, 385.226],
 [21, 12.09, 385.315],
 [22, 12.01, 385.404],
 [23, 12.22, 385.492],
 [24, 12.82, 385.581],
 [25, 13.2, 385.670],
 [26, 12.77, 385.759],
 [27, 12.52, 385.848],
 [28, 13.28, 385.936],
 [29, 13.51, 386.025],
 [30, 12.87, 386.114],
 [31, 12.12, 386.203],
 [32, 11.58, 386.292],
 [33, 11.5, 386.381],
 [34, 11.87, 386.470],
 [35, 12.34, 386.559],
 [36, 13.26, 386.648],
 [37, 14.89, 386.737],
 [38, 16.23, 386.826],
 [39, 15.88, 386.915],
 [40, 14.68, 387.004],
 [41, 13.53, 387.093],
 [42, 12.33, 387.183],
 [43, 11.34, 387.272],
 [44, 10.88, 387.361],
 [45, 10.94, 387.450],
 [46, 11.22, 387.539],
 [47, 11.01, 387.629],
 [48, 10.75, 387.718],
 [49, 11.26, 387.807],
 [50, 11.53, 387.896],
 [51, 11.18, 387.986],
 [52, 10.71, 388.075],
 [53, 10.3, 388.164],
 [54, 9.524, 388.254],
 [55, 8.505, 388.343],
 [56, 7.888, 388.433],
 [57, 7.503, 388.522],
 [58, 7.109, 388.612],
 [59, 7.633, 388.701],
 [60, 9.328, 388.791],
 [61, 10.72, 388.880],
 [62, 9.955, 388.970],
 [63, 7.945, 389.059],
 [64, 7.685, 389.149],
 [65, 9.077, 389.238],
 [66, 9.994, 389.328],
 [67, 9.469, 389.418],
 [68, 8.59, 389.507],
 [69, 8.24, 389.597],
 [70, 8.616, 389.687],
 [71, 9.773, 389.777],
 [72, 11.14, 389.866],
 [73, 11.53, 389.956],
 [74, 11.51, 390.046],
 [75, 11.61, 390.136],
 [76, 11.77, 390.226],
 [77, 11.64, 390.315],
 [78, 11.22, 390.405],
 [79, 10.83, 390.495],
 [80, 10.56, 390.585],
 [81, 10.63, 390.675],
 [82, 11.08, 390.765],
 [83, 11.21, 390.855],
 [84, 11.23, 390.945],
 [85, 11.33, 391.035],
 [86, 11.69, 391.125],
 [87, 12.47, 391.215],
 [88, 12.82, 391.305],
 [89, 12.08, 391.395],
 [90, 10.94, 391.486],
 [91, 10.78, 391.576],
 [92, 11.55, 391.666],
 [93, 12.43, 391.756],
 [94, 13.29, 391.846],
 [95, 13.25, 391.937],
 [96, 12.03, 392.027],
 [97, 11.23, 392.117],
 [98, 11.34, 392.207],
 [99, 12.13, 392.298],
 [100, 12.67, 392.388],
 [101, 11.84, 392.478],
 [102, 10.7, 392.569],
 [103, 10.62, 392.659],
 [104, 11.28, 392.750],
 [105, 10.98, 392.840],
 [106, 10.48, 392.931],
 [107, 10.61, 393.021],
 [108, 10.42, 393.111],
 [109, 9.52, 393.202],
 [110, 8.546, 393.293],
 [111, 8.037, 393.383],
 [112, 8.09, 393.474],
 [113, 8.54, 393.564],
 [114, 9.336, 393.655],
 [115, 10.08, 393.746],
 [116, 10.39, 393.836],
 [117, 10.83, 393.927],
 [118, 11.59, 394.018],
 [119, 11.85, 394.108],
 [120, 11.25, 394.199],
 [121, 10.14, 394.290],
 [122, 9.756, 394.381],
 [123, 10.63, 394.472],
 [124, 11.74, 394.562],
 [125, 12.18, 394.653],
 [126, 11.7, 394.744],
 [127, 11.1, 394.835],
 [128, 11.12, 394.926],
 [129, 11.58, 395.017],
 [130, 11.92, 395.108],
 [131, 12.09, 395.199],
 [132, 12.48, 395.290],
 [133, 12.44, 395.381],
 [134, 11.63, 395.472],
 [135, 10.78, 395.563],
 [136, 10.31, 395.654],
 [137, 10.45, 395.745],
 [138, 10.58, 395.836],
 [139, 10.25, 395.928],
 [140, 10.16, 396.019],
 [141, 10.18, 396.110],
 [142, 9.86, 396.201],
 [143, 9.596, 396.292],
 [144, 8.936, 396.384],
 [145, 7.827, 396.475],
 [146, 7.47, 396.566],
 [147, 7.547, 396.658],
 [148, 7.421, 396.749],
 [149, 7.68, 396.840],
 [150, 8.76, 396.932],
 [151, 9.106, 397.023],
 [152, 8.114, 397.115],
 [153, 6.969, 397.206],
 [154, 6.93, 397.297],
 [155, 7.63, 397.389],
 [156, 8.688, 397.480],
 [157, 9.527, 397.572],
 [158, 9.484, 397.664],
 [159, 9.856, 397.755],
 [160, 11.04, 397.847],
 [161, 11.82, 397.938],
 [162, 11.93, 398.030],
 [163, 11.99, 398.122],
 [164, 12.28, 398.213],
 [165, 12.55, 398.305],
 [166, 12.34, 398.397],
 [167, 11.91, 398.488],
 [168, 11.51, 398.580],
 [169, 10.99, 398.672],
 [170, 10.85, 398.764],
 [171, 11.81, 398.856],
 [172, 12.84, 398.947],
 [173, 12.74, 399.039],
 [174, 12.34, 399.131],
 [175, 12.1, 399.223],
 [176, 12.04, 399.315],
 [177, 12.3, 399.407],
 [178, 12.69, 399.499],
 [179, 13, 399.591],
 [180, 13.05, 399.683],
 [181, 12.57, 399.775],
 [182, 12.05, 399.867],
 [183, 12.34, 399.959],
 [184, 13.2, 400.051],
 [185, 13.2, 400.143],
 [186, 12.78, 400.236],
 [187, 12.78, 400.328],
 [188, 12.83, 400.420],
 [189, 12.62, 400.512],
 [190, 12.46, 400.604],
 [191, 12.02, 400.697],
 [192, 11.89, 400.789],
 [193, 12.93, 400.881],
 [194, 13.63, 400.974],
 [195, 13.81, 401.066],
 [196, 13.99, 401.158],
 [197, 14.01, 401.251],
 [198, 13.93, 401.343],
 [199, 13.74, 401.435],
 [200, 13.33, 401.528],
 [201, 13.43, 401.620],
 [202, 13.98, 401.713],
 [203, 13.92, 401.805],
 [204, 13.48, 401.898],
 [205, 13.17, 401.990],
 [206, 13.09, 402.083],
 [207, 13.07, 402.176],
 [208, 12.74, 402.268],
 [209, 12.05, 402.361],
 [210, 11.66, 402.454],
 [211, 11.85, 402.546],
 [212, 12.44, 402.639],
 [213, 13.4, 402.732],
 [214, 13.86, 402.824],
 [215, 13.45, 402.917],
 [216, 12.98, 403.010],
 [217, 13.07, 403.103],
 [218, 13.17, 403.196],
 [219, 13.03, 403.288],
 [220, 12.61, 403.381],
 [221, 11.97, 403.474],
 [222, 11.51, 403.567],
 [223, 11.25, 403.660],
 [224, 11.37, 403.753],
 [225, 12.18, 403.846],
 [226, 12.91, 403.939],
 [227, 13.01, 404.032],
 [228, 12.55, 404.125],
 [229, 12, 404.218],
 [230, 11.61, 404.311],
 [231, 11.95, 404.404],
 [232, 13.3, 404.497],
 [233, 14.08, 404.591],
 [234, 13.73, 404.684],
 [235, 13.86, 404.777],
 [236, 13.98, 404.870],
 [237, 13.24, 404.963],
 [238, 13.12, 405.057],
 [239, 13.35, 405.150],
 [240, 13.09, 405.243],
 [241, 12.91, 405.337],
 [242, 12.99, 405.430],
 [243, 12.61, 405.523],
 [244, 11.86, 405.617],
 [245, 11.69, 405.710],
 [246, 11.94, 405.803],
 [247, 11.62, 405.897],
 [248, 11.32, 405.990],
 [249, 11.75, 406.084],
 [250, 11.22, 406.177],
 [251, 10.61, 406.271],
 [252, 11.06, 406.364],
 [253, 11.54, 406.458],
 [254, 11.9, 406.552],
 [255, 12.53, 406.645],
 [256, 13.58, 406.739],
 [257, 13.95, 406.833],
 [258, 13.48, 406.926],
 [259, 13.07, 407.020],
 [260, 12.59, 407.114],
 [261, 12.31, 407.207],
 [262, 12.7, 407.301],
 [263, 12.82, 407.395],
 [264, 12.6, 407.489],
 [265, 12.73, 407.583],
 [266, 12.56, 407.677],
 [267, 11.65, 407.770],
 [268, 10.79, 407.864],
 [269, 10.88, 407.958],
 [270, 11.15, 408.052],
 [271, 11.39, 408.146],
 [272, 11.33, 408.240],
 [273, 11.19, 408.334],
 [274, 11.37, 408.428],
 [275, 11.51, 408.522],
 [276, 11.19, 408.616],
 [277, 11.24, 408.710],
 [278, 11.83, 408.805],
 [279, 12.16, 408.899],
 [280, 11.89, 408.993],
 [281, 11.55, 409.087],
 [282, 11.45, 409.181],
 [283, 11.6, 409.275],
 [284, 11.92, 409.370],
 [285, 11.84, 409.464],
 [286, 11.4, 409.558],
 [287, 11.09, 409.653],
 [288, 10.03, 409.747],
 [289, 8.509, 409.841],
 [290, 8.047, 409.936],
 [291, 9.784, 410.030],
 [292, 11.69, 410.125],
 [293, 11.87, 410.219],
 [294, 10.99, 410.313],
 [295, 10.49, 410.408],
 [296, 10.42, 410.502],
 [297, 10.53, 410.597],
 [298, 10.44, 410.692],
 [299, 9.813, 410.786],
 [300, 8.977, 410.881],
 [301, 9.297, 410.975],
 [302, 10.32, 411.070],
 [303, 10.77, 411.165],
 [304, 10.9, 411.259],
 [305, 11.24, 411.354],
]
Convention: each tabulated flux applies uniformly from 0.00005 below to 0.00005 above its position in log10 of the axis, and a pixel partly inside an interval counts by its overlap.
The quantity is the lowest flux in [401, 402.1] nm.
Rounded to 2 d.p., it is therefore 13.09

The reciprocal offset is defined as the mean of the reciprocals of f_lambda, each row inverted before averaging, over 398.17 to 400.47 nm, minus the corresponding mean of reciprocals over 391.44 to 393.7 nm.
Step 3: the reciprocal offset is -0.013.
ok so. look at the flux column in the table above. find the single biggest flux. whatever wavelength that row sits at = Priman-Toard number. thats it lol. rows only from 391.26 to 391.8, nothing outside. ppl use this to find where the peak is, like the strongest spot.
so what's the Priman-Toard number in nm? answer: 391.305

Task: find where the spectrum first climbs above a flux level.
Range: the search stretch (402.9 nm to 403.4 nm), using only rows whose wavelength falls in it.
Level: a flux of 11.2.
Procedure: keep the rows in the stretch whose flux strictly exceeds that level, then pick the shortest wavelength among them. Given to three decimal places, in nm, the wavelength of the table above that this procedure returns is 402.917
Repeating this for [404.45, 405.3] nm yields 404.497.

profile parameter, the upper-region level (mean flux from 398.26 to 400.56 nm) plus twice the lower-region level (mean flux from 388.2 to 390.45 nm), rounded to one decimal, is 31.4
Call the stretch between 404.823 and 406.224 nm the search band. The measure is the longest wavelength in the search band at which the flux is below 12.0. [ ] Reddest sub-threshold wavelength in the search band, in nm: 406.177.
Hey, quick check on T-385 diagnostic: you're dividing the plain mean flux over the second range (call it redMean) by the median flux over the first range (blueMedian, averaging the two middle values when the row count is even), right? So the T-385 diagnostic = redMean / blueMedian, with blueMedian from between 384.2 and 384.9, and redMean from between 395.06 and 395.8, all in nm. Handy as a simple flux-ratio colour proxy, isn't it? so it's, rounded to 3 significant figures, 1.18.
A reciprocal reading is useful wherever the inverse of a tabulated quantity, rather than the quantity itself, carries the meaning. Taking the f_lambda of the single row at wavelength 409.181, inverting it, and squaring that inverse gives 0.0076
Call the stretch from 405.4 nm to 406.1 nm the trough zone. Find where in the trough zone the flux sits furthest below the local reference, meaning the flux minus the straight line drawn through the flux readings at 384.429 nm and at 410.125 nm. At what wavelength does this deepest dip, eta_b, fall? 405.990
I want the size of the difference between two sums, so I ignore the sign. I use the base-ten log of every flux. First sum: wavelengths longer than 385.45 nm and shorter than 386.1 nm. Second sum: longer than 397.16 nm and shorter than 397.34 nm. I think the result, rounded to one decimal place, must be 6.1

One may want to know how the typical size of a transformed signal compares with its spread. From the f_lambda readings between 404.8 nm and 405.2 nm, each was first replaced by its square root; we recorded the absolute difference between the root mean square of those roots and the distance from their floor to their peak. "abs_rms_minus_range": 3.5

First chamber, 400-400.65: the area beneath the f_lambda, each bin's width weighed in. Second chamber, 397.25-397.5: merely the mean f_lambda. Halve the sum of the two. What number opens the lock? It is 8.0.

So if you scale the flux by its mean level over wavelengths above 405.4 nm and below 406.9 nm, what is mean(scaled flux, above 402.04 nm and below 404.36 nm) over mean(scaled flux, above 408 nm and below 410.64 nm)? 1.13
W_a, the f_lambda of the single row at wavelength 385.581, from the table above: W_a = 12.82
